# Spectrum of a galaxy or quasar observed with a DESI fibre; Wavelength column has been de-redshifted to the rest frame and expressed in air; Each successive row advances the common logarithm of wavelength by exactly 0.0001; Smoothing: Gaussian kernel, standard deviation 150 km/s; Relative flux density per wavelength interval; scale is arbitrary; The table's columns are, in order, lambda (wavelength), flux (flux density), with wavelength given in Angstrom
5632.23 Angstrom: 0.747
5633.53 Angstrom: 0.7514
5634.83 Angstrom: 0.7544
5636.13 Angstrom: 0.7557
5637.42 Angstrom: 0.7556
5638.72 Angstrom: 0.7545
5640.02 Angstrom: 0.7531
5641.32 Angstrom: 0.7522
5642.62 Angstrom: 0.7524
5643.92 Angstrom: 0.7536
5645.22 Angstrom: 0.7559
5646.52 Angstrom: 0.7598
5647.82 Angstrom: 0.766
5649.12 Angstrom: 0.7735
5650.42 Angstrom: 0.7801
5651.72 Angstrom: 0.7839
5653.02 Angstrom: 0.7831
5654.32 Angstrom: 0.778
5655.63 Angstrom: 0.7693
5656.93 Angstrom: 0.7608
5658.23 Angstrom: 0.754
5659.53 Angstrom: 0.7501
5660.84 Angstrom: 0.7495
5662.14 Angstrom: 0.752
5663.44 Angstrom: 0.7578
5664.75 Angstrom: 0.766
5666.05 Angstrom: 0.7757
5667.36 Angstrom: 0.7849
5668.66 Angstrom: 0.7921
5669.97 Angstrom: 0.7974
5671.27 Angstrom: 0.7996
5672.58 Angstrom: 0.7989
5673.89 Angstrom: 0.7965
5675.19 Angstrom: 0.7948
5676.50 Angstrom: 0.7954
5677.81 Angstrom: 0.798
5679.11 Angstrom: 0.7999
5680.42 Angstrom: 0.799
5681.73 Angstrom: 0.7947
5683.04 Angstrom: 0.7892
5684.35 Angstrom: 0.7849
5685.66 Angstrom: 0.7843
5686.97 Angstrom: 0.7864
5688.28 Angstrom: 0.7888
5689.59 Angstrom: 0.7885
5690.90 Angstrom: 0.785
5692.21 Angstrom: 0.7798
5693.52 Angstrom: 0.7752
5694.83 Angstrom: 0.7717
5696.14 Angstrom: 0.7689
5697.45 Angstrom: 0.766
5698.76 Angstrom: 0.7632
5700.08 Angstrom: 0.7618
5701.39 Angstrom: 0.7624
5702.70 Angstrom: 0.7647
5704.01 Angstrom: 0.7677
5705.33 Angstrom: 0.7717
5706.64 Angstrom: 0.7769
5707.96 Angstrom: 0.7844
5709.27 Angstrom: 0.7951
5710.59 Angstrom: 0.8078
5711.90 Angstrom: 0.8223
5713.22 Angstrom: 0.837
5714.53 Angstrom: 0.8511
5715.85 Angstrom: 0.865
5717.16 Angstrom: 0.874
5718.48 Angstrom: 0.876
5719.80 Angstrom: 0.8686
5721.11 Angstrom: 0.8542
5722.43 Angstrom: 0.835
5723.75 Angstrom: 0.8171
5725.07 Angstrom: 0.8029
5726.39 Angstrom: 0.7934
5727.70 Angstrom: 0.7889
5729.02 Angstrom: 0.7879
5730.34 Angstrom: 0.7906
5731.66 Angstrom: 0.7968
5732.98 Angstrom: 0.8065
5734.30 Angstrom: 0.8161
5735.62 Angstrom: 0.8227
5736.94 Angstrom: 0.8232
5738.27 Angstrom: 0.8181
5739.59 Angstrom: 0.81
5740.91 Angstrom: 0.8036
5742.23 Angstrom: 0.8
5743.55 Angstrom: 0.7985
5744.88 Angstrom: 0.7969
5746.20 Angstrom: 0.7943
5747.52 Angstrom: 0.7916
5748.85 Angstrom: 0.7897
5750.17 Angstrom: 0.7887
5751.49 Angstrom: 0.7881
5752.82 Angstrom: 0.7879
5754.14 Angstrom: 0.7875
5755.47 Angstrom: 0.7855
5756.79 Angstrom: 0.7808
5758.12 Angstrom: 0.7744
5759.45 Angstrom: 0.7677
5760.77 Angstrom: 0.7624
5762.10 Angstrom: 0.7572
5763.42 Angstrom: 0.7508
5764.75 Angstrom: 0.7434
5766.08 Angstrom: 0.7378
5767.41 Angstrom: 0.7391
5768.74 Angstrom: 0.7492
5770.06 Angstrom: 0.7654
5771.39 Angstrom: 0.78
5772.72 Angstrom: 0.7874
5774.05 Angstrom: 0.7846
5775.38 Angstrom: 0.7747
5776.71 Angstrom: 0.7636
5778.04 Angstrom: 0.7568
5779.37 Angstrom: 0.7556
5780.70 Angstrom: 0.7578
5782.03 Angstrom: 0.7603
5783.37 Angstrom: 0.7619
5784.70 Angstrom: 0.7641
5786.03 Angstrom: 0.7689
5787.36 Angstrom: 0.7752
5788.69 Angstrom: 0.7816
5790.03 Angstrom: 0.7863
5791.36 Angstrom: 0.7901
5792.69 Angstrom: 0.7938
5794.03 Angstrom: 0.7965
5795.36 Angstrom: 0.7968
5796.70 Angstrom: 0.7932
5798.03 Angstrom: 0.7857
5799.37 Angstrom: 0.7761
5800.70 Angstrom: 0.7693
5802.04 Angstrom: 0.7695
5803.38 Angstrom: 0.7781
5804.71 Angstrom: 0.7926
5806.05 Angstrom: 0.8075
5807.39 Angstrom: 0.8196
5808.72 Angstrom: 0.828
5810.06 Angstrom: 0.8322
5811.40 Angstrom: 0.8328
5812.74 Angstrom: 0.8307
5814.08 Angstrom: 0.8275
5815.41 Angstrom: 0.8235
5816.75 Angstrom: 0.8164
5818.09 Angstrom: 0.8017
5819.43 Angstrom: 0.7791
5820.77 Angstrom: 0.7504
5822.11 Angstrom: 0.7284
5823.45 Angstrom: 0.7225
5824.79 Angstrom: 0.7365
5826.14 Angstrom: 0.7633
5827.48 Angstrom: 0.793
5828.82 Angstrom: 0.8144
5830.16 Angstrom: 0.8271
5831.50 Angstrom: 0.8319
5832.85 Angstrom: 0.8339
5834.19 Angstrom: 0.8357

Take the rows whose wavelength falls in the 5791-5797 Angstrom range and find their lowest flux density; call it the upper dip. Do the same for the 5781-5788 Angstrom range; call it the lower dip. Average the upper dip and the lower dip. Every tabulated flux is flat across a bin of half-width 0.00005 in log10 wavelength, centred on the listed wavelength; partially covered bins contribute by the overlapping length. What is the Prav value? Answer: 0.775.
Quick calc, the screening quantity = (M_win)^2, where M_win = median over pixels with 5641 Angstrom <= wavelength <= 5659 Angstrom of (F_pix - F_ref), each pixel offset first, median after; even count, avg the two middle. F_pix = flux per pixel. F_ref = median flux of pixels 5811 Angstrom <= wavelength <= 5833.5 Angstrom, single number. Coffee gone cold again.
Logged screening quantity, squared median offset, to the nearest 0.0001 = 0.0026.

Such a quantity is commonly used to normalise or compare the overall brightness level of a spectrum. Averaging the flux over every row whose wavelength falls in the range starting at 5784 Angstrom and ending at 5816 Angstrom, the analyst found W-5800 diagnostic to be 0.797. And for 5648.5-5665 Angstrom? 0.766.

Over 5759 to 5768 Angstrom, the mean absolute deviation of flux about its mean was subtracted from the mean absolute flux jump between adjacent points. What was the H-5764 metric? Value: -0.0044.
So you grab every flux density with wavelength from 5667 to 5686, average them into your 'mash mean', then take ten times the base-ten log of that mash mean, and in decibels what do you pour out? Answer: -1.00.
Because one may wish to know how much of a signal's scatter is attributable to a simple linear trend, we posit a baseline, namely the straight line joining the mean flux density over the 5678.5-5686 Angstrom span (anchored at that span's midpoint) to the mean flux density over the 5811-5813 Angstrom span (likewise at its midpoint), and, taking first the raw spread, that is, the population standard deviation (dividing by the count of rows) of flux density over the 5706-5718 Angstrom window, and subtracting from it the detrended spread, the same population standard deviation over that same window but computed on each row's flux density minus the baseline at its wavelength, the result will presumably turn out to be 0.0010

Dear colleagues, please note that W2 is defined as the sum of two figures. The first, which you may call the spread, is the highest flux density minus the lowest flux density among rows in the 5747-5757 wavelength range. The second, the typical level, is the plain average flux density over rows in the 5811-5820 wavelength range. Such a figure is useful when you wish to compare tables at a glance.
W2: 0.827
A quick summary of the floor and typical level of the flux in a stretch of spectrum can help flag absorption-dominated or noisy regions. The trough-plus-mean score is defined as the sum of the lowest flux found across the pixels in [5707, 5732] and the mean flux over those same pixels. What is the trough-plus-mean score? 1.61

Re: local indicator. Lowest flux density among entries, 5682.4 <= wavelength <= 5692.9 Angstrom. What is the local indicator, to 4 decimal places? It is 0.7798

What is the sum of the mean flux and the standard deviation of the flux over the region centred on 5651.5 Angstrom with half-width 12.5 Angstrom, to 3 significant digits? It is 0.774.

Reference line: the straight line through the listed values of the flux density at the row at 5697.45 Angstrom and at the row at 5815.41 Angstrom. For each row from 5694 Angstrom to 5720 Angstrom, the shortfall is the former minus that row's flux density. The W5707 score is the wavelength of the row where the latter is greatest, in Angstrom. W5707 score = 5701.39 Angstrom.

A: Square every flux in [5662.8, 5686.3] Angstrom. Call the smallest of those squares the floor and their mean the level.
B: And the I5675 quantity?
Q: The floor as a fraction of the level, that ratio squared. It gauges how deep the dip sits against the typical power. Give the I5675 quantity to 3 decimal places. 0.849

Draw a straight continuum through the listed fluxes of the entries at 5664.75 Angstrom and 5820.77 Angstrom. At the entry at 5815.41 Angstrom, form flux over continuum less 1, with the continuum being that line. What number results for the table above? 0.097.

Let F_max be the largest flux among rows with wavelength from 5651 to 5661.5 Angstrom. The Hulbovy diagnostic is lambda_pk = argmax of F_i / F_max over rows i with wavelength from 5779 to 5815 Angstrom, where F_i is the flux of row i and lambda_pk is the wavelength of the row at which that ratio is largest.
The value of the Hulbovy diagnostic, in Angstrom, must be 5811.40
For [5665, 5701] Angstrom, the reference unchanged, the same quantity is 5679.11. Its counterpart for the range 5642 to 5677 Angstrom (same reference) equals 5671.27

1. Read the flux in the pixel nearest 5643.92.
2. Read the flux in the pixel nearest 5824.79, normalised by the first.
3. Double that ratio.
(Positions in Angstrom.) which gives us 1.95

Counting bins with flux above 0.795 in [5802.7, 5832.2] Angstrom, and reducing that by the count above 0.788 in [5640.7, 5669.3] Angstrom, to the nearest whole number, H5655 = 12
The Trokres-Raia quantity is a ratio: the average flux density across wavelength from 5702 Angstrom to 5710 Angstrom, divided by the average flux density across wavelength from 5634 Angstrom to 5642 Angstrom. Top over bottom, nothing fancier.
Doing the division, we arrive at 1.03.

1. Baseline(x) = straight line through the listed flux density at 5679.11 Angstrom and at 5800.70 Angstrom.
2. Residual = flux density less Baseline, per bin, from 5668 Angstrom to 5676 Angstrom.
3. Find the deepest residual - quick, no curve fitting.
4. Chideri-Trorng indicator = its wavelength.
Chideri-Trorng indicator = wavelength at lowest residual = 5668.66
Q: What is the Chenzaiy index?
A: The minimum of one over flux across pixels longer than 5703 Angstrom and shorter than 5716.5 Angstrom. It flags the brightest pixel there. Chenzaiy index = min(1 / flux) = 1.16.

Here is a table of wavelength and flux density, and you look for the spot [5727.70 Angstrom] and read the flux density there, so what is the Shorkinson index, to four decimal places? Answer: 0.7889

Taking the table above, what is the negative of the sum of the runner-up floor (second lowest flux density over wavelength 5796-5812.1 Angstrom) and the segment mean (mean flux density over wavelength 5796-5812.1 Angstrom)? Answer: -1.568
